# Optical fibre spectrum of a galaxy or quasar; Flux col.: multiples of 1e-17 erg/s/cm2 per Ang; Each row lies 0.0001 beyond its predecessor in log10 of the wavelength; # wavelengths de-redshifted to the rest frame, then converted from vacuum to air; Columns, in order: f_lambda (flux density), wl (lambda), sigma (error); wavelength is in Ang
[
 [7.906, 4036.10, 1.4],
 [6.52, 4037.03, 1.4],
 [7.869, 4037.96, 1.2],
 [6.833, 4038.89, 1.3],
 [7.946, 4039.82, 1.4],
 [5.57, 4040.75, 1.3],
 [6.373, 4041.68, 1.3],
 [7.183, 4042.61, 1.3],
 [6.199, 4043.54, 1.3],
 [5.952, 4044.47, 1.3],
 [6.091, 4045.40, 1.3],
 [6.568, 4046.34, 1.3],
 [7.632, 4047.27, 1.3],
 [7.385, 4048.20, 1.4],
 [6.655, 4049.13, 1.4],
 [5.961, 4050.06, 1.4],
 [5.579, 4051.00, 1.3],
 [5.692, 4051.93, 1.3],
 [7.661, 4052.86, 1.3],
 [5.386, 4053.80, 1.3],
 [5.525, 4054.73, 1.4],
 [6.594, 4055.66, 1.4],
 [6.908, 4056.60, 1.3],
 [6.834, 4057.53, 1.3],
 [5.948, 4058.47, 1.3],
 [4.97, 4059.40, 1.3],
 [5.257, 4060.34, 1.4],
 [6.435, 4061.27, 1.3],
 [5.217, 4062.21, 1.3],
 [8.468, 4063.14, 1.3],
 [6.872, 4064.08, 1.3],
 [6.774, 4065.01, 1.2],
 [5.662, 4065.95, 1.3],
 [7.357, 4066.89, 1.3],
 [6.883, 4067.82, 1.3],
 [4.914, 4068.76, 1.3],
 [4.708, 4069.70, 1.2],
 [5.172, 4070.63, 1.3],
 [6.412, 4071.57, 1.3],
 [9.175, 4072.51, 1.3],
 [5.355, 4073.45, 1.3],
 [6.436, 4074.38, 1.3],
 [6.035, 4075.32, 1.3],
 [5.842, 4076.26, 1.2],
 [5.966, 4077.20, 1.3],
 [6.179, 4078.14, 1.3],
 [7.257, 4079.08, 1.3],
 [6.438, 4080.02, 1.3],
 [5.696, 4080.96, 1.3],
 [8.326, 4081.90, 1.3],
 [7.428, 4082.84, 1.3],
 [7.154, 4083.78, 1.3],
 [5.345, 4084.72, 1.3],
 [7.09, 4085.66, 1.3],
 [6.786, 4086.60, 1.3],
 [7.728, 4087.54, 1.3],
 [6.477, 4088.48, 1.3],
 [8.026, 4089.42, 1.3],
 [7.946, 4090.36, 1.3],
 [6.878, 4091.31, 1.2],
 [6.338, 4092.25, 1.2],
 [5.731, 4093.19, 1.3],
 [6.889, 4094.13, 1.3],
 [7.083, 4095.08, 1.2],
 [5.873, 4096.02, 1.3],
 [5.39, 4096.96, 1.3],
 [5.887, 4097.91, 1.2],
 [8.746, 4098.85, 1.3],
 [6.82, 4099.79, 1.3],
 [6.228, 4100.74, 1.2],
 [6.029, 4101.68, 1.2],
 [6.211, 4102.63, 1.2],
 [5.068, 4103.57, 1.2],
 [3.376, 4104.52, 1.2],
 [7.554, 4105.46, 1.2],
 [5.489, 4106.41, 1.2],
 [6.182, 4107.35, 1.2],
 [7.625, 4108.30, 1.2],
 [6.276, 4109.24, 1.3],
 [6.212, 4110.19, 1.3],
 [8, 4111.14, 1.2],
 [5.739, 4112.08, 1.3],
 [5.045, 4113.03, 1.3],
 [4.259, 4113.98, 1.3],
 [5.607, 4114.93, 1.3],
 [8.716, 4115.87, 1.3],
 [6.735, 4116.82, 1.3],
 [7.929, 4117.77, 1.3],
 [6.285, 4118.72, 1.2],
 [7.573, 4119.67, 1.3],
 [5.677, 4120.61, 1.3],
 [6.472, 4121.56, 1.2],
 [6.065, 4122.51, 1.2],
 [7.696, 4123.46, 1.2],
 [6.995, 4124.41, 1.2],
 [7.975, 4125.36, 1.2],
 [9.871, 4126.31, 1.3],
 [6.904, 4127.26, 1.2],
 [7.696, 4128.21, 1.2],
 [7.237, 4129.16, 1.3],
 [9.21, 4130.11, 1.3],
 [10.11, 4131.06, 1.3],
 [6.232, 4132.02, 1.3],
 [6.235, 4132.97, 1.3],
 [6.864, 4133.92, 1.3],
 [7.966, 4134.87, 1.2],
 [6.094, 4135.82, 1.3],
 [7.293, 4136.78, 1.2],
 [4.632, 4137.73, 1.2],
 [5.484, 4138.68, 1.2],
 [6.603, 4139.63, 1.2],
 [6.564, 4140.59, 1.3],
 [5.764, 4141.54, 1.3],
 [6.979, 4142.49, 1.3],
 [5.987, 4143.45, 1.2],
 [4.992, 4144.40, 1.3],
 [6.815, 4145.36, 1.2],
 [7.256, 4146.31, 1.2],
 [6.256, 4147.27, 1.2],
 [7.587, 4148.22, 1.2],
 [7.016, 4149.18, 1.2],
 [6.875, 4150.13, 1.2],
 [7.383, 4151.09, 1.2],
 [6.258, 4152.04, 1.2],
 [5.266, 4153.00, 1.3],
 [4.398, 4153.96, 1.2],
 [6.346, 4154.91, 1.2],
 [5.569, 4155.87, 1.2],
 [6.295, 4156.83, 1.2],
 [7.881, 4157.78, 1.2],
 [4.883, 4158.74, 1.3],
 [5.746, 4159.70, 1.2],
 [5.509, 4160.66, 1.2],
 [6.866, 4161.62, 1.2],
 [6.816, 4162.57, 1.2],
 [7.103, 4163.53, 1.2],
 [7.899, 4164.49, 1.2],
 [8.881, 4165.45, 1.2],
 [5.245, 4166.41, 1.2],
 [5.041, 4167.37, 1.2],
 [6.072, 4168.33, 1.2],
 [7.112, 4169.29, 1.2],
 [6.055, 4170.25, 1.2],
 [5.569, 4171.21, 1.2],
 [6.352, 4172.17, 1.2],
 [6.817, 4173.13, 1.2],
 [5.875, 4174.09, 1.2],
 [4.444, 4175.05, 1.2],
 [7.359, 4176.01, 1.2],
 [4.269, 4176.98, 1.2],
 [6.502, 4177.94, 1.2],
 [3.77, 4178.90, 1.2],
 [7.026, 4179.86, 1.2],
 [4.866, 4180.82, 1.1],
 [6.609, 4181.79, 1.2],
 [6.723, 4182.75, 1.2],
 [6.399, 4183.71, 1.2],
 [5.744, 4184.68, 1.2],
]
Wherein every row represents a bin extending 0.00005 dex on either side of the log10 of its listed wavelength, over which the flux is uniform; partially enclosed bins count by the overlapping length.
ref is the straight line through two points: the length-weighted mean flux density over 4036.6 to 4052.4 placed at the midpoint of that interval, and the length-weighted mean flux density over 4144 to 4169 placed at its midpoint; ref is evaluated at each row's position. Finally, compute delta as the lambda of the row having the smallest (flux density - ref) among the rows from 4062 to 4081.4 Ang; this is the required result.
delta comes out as 4069.70 Ang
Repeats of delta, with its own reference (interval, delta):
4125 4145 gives 4137.73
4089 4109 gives 4104.52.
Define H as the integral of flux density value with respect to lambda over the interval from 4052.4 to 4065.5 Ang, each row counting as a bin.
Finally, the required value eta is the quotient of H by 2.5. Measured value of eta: 33.2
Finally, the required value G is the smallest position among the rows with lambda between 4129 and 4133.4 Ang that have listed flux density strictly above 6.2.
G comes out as 4129.16 Ang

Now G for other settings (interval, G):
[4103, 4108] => 4105.46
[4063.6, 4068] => 4064.08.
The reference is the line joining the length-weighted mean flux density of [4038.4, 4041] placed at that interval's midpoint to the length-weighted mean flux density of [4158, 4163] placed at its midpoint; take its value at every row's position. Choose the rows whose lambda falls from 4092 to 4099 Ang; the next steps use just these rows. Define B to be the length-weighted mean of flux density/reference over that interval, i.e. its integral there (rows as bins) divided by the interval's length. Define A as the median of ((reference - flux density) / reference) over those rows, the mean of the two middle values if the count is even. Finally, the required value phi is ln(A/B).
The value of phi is -2.8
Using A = 0.061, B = 0.98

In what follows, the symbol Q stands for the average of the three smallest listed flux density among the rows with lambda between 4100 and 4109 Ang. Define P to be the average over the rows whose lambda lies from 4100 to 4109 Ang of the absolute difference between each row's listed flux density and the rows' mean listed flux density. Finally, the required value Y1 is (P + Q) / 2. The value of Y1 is 2.77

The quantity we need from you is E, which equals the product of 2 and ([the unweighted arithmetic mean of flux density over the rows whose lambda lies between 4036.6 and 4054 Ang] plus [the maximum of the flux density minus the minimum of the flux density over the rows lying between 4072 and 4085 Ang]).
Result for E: 20.8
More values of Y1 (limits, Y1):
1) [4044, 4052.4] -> 3.17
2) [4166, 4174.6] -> 2.90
